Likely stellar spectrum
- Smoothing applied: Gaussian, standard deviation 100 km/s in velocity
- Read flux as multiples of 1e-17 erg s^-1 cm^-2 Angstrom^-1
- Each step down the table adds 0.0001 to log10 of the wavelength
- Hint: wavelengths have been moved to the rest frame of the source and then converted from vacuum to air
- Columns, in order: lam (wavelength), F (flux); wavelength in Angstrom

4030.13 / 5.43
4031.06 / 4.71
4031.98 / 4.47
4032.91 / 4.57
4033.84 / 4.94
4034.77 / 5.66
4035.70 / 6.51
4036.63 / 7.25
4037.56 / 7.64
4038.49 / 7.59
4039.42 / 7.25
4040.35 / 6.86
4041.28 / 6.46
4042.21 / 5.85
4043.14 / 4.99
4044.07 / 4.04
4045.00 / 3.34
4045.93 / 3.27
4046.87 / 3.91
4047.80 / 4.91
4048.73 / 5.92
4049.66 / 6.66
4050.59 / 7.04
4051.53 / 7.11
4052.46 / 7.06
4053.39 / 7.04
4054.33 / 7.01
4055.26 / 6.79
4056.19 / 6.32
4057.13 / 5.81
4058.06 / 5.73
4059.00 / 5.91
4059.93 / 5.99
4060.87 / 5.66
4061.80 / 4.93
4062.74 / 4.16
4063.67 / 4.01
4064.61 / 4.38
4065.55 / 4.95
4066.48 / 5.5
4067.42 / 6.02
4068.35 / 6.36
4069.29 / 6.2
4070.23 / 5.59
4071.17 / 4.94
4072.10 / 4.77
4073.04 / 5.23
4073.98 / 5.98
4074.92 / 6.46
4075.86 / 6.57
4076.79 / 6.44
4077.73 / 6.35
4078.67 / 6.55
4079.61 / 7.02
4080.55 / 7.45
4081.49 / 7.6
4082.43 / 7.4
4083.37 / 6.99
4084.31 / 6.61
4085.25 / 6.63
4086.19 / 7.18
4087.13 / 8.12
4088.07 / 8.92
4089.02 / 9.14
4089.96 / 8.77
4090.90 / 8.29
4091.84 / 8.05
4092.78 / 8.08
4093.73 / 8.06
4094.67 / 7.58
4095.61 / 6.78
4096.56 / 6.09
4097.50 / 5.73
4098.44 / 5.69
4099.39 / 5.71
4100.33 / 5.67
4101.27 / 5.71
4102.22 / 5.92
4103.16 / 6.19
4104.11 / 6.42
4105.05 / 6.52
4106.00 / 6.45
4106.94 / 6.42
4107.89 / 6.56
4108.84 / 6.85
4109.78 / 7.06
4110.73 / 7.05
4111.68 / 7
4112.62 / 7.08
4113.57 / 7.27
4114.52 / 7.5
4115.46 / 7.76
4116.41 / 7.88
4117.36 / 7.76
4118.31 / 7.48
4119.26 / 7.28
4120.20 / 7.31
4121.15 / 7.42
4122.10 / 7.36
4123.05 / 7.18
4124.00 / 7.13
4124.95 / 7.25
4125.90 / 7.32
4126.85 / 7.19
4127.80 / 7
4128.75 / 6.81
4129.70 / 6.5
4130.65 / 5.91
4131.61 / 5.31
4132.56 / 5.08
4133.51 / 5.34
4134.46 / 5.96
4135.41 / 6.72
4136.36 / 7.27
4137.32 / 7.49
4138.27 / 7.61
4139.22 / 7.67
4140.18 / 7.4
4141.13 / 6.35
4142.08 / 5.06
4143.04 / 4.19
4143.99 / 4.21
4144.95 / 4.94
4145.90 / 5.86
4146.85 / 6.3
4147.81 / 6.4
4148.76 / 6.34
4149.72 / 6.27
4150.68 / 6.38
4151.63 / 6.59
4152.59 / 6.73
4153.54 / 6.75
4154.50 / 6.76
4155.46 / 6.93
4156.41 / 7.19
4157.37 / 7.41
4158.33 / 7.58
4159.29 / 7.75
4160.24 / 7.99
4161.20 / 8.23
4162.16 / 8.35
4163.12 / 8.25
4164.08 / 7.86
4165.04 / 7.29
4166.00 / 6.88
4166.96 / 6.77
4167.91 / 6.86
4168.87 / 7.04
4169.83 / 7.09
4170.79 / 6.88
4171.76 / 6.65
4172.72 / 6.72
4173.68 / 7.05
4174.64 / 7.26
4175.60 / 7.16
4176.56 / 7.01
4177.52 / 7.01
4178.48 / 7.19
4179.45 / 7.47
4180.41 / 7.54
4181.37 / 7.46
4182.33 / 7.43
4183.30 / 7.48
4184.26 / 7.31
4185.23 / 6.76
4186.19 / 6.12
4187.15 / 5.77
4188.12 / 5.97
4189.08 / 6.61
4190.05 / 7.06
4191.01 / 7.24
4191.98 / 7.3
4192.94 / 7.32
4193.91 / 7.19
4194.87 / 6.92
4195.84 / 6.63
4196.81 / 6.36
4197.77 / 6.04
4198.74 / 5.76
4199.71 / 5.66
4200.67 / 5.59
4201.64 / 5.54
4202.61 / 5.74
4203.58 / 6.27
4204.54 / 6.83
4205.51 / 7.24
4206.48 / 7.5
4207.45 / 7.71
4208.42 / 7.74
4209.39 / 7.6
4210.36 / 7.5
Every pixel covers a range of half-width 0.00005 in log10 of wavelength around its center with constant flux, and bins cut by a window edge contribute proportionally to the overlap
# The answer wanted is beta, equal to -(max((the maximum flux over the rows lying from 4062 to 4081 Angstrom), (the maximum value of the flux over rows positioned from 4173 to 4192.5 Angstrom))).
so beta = -7.5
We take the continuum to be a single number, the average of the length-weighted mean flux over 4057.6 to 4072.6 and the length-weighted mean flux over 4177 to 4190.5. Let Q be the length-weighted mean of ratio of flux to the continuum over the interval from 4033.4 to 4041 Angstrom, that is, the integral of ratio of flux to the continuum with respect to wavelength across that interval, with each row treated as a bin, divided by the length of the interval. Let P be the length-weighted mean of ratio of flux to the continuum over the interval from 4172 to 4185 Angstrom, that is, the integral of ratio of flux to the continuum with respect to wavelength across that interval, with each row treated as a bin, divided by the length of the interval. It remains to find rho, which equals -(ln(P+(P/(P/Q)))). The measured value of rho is -0.82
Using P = 1.18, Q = 1.095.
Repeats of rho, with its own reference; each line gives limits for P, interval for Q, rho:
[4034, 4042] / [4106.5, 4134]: -0.81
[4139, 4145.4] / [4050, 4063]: -0.66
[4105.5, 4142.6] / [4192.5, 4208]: -0.78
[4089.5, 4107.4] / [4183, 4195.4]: -0.80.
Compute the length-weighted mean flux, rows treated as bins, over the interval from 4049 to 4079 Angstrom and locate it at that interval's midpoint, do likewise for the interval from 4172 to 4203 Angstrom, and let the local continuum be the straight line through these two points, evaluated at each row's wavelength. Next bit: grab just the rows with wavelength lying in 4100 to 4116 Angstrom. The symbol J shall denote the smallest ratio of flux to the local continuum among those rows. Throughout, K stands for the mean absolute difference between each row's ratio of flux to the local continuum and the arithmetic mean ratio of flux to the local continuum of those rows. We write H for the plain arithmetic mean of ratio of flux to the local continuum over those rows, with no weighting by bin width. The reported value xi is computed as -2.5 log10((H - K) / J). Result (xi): -0.09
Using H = 1.07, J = 0.92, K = 0.075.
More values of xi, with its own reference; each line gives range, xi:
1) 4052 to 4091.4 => -0.33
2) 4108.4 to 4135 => -0.26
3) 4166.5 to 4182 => -0.03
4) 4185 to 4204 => -0.06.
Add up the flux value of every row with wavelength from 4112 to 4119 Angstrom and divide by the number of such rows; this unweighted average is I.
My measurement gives 7.5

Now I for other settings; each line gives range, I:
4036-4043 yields 7.0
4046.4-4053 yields 6.1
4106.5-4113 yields 6.9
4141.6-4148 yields 5.3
